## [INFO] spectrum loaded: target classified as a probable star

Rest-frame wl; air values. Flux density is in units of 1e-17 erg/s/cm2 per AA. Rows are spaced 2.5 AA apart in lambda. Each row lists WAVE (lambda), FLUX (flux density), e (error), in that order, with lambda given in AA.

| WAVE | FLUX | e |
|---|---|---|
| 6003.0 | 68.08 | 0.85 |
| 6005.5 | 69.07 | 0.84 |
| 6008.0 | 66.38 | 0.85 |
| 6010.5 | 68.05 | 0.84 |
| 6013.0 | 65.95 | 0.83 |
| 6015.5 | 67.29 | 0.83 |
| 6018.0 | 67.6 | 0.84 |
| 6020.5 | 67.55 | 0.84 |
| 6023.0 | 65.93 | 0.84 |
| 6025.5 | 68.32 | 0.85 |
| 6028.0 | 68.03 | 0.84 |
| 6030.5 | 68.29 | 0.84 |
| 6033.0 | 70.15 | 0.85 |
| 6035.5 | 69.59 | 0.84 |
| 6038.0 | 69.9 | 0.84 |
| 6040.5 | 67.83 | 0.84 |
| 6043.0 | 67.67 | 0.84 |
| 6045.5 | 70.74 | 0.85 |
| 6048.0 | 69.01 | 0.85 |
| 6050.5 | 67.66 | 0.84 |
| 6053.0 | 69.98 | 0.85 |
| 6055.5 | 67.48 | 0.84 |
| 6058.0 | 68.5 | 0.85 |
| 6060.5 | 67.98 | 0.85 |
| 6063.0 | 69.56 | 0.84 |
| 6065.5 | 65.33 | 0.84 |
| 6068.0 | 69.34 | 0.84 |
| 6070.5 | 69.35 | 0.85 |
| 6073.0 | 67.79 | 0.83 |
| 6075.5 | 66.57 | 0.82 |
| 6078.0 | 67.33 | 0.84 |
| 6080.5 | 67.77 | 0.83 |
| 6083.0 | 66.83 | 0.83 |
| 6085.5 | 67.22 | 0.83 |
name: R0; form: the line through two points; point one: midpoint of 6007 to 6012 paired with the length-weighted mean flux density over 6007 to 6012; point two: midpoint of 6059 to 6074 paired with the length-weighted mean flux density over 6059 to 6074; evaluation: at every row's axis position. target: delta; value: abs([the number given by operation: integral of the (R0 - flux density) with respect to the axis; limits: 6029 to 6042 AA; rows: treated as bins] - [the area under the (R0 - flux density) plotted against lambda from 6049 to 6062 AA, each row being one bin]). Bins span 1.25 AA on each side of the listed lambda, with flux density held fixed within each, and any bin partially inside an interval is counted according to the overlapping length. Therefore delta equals 14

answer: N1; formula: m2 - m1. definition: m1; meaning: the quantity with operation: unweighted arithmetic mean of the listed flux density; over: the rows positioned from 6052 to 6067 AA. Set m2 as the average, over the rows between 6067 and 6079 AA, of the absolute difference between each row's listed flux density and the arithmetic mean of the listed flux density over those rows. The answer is -67.1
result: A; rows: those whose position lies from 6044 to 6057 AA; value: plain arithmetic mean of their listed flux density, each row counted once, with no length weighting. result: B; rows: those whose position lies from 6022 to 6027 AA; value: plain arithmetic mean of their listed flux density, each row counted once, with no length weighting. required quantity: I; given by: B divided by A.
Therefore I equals 0.97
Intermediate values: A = 69.0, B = 67.1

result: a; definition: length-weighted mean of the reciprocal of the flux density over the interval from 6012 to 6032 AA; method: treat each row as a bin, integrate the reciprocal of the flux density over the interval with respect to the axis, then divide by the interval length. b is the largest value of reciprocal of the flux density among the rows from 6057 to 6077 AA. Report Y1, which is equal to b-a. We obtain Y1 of 0.0005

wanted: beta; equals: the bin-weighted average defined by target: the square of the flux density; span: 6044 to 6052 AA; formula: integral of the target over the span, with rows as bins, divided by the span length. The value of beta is 4779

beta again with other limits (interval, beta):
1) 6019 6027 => 4530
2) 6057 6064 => 4714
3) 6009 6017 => 4502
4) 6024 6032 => 4652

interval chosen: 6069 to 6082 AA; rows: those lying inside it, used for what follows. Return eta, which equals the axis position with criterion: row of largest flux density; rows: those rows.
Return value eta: 6070.5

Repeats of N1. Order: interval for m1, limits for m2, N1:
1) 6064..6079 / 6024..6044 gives -66.8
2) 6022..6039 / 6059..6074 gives -67.4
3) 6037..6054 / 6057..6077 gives -67.8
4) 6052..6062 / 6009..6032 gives -67.8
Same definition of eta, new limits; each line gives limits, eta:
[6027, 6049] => 6045.5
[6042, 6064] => 6045.5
